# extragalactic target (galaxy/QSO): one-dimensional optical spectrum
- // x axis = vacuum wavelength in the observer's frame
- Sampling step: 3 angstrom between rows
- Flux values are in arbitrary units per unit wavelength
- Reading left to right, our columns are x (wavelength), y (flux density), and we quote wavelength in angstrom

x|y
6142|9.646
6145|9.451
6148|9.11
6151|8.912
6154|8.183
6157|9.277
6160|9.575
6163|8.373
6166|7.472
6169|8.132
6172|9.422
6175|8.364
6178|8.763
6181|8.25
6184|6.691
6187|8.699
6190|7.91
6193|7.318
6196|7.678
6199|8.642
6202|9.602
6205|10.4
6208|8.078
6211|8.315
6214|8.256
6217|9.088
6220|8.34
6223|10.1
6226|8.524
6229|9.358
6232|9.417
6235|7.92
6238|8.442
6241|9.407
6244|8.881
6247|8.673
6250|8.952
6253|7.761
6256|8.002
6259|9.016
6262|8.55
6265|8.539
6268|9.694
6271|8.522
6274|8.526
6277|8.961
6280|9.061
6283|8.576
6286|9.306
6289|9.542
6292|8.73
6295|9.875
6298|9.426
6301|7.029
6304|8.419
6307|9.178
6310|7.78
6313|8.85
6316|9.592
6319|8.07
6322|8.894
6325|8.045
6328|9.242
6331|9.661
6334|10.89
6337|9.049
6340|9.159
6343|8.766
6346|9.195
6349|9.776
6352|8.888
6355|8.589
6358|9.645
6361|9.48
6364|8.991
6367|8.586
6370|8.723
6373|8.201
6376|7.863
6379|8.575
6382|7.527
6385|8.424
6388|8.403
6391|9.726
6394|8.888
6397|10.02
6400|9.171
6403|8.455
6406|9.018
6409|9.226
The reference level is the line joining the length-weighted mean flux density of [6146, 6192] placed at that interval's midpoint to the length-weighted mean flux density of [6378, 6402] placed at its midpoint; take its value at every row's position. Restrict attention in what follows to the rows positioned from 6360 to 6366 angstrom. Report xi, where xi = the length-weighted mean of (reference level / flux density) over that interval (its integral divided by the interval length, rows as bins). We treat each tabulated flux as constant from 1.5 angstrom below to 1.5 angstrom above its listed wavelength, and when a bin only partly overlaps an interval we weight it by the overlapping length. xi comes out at 0.96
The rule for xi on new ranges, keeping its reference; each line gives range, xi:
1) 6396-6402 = 0.94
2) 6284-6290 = 0.93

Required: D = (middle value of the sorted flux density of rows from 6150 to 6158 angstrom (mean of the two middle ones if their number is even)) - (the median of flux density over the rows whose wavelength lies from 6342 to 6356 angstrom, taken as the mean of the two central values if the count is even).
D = 0.0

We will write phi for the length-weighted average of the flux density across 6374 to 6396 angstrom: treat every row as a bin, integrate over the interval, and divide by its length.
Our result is 8.5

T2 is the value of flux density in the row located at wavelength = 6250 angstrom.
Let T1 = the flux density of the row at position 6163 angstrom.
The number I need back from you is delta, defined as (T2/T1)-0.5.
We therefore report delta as 0.569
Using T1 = 8.373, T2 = 8.952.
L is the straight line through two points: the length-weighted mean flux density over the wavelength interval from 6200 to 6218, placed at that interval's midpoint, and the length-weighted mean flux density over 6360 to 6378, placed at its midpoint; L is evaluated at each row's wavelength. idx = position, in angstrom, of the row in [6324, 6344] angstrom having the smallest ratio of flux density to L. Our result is 6325 angstrom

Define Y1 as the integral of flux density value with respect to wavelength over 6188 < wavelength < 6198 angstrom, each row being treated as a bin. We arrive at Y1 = 77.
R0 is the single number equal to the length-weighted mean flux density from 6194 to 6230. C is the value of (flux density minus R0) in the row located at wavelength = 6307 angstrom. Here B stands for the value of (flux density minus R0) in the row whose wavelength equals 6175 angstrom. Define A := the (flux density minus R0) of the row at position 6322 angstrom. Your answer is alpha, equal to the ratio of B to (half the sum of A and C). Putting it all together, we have -2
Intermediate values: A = 0.1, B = -0.47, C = 0.34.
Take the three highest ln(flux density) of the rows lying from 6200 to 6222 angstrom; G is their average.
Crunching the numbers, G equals 2.27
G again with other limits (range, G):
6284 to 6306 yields 2.26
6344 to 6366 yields 2.27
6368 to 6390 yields 2.15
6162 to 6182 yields 2.18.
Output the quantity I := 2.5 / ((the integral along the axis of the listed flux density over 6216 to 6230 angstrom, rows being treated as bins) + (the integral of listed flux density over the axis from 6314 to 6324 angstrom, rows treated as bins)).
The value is 0.0116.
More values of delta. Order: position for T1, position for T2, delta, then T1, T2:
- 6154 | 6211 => 0.516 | 8.183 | 8.315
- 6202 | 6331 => 0.506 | 9.602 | 9.661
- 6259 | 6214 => 0.416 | 9.016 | 8.256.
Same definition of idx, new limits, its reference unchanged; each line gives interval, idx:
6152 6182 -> 6166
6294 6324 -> 6301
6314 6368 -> 6325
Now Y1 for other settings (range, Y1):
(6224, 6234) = 91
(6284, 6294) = 92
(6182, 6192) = 78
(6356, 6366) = 93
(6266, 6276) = 89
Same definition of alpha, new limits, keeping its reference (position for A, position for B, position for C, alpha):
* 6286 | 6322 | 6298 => 0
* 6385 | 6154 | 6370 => 2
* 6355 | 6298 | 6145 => 3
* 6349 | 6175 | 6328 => -1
